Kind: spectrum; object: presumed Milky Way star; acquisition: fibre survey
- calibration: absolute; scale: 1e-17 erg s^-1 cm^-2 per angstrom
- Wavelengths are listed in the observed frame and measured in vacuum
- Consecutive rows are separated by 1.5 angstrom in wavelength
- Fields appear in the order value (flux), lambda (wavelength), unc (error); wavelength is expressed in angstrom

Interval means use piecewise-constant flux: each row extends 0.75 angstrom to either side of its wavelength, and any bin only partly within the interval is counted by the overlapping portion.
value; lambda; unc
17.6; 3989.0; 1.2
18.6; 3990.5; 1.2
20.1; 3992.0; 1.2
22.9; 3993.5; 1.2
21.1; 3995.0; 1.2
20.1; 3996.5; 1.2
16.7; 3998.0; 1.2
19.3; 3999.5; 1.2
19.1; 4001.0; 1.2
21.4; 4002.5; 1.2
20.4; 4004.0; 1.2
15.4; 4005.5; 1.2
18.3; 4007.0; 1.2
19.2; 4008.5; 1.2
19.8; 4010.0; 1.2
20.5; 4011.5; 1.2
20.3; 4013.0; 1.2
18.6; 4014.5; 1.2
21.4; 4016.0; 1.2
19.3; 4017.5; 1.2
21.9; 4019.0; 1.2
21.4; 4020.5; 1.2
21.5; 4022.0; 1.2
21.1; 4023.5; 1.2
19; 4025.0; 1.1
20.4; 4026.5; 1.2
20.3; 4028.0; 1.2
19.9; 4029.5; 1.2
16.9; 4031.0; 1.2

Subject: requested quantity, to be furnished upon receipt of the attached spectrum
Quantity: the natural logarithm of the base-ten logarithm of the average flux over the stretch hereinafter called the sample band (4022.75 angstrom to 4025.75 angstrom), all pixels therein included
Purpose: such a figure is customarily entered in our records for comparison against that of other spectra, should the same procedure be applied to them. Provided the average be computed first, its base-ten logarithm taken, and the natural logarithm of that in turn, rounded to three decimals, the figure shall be 0.264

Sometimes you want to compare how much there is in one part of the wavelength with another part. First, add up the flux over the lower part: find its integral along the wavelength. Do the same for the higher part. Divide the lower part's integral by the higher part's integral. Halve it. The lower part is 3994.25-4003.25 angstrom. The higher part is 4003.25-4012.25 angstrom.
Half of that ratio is 0.518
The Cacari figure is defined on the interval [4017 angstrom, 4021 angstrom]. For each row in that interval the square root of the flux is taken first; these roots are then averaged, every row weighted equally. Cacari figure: 4.6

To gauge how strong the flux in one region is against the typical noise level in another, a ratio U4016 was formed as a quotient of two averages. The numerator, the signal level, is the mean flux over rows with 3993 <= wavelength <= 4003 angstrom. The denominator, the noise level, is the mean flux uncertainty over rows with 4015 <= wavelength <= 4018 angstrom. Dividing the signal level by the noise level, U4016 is 16.7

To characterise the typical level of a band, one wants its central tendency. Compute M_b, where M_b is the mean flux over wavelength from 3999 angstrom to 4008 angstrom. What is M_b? 19.0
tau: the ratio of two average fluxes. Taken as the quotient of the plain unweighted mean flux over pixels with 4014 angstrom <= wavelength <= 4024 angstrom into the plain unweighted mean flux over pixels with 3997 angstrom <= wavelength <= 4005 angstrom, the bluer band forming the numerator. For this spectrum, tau 0.93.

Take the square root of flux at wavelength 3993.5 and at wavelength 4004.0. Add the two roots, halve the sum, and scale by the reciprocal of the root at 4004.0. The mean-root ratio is 1.030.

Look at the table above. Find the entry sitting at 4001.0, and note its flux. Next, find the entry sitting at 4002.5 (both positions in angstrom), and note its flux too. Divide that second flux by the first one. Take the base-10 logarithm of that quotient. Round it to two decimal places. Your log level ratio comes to 0.05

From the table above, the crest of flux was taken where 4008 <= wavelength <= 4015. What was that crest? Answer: 20.5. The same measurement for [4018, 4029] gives 21.9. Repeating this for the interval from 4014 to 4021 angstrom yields 21.9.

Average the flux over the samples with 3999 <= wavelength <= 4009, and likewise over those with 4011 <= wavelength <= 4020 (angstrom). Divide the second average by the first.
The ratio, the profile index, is 1.07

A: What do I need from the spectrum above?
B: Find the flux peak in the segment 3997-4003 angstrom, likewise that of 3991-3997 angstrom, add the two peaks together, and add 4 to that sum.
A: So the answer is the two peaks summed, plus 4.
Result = 48.3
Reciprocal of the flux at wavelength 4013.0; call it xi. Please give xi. 0.0493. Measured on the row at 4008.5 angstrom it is 0.0521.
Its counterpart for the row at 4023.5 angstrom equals 0.0474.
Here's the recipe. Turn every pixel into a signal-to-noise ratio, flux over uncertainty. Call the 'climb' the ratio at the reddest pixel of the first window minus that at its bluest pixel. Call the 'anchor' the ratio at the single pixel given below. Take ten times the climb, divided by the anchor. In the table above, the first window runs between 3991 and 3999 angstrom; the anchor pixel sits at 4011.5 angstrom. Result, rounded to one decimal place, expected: -1.7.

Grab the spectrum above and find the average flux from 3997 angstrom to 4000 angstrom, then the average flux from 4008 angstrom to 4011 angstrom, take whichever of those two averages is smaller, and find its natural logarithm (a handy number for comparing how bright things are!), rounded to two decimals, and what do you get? 2.89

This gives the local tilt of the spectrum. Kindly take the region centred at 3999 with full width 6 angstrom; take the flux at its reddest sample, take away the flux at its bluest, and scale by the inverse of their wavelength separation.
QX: -0.22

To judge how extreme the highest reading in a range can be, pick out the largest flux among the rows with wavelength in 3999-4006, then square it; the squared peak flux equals 458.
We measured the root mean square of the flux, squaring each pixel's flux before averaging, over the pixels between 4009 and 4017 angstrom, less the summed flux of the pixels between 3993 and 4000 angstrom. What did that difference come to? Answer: -80.0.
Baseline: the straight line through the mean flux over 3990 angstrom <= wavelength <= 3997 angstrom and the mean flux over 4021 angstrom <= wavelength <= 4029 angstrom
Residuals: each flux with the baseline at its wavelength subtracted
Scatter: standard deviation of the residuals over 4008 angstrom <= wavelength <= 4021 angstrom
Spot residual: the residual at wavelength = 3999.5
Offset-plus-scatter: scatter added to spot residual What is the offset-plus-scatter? -0.2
